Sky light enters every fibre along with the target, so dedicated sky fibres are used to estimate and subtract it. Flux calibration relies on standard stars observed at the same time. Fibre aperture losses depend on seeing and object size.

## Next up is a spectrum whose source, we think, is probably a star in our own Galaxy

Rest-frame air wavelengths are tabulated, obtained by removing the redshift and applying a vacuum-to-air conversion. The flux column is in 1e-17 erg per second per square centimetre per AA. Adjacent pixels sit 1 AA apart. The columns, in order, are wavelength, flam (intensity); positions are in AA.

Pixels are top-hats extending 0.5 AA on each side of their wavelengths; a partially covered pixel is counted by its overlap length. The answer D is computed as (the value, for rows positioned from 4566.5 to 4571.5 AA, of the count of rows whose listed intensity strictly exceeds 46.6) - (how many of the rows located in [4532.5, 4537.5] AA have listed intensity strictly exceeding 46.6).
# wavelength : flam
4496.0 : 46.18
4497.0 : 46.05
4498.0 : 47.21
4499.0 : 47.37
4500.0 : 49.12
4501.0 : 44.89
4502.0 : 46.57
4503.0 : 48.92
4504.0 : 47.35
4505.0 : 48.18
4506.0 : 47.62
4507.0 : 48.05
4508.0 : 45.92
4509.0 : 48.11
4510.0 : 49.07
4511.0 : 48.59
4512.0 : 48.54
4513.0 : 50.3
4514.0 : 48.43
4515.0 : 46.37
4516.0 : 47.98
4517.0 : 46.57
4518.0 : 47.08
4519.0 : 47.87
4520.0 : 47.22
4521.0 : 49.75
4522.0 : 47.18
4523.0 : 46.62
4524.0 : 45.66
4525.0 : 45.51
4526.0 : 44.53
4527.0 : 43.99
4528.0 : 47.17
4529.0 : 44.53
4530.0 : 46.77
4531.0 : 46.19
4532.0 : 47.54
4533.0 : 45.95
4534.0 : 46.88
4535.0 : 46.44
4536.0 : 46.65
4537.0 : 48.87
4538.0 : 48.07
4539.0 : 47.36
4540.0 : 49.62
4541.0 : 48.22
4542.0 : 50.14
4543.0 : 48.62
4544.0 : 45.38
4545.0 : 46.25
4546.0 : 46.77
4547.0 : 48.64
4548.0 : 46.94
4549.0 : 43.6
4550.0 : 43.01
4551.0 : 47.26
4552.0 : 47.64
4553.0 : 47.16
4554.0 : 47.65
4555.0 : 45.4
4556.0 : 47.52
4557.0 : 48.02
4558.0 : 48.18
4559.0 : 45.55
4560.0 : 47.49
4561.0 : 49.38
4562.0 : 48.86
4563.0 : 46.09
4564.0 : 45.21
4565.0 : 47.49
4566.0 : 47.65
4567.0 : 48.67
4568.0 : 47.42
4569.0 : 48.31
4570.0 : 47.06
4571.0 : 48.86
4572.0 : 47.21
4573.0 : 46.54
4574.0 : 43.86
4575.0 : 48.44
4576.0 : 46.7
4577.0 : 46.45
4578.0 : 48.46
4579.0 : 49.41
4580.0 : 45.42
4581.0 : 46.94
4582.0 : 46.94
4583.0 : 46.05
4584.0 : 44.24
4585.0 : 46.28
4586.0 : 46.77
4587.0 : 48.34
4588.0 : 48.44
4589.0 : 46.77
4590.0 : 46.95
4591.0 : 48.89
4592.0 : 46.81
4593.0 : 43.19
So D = 2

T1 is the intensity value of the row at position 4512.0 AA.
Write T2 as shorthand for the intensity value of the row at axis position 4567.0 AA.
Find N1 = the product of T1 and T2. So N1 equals 2362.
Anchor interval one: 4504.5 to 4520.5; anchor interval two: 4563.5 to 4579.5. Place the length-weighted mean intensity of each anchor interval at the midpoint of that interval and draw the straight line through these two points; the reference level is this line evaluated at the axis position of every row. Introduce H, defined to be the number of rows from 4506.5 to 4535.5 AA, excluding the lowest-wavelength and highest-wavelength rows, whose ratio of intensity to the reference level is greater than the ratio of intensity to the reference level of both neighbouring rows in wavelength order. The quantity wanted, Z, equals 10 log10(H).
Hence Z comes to 10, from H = 9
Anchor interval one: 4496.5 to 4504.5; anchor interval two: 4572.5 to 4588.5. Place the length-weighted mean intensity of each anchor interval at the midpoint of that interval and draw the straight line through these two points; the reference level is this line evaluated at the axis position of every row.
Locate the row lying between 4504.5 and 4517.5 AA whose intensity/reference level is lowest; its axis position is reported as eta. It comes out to 4508.0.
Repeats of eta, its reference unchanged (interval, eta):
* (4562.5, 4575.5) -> 4574.0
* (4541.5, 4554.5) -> 4550.0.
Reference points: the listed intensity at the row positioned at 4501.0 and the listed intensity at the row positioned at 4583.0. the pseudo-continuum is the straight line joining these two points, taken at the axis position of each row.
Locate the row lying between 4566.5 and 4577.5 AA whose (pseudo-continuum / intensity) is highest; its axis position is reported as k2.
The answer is 4574.0 AA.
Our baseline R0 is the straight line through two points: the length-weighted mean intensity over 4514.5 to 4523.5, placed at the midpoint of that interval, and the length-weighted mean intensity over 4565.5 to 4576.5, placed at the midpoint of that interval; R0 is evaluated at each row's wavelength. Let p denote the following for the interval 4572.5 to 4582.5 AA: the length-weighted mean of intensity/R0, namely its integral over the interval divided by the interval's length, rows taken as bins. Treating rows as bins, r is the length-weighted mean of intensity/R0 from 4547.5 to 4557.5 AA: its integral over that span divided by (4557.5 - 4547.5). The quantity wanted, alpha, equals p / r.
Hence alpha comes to 1.01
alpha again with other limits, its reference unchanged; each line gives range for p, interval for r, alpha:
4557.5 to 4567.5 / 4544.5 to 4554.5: 1.02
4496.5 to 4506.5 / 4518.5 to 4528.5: 1.02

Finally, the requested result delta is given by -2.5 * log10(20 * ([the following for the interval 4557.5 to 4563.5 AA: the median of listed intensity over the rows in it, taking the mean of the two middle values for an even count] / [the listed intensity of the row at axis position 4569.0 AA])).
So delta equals -3.24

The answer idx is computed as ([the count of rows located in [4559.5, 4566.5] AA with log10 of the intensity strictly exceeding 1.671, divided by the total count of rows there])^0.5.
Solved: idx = 0.85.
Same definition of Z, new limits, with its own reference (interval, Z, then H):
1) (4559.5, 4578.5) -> 7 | 5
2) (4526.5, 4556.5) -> 10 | 10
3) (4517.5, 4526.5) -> 3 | 2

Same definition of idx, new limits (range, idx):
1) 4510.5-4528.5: 0.78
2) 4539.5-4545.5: 0.82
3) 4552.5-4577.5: 0.82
